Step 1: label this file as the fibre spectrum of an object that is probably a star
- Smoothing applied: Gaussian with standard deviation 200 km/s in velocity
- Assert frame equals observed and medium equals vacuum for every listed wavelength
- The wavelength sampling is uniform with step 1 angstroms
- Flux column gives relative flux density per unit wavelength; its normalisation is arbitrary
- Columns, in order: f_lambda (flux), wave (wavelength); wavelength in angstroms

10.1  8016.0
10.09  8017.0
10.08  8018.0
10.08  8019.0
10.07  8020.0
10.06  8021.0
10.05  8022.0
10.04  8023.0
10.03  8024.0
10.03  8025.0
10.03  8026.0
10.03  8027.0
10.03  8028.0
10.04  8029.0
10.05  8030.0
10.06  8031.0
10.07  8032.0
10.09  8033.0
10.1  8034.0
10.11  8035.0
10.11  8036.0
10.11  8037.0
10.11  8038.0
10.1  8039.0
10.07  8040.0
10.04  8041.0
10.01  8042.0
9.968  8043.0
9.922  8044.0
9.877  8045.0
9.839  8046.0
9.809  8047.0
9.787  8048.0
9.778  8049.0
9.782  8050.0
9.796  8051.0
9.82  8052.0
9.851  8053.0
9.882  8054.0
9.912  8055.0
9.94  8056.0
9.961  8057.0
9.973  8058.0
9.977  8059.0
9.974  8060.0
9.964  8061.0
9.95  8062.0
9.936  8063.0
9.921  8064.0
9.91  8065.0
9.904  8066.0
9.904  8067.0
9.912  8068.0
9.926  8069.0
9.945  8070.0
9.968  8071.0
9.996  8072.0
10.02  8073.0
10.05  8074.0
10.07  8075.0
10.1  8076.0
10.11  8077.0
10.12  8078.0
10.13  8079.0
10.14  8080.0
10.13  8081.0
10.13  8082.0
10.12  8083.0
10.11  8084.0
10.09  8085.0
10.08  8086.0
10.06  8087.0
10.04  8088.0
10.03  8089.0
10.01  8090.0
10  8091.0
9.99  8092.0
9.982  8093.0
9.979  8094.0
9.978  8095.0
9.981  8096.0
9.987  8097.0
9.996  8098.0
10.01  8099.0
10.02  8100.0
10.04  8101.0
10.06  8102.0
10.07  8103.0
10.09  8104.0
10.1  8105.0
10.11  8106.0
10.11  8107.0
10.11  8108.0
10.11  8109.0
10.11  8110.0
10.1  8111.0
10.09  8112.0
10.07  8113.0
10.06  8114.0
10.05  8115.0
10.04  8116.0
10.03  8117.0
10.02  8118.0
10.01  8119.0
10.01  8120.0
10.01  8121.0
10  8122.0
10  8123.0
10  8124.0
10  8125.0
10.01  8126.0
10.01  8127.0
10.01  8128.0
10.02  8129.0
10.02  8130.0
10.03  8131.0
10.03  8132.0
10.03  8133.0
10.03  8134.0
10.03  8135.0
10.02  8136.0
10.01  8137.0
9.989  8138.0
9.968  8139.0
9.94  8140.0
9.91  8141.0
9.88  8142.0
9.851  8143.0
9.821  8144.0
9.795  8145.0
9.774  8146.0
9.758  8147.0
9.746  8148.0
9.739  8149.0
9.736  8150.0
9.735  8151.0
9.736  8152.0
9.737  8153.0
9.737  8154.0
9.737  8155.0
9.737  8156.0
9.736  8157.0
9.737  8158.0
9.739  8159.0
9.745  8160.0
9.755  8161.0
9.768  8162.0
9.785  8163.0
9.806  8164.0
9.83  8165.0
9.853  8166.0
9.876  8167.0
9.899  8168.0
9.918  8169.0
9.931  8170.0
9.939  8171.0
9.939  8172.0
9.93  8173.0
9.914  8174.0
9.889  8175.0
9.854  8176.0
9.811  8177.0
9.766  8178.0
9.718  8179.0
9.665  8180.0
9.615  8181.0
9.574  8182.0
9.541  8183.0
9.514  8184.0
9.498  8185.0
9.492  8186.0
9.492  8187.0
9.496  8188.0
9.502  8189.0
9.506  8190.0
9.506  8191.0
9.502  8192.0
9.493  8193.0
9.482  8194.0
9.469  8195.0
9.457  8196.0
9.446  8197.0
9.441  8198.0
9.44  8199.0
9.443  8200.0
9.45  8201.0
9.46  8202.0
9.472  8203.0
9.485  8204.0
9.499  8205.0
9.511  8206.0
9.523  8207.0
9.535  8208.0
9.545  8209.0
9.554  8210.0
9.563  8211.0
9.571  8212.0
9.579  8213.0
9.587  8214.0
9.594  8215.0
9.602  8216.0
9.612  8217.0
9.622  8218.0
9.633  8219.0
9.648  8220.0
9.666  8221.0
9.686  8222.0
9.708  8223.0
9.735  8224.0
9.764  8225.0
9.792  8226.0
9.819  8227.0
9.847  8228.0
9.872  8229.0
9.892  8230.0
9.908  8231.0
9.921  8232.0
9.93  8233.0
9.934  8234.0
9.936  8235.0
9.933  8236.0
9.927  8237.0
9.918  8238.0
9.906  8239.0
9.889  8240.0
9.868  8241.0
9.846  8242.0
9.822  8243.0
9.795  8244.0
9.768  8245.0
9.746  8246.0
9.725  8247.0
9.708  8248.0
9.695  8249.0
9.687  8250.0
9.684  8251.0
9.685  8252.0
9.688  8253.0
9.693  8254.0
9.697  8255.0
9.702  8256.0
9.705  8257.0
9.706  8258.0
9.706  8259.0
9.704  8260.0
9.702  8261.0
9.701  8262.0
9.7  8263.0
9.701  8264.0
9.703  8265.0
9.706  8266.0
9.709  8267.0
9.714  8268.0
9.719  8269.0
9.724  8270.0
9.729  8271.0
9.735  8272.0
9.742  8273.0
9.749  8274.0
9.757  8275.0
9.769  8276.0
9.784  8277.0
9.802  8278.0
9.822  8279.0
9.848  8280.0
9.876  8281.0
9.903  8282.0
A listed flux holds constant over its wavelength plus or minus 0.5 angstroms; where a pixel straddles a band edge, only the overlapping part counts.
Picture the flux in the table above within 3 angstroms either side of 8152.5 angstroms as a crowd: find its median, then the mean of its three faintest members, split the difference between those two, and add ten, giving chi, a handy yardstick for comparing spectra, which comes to 19.7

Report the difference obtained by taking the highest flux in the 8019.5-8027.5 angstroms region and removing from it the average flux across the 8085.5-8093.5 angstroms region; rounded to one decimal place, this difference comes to 0.0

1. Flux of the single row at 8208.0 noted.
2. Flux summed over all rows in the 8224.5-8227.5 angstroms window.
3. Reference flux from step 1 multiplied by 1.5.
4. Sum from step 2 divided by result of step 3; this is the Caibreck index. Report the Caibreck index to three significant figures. 2.05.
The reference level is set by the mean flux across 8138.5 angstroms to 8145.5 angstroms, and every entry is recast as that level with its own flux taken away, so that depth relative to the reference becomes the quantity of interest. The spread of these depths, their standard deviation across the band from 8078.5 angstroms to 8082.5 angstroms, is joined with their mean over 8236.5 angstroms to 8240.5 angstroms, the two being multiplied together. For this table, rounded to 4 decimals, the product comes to -0.0001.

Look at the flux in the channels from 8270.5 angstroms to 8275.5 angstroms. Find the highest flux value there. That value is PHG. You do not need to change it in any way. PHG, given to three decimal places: 9.757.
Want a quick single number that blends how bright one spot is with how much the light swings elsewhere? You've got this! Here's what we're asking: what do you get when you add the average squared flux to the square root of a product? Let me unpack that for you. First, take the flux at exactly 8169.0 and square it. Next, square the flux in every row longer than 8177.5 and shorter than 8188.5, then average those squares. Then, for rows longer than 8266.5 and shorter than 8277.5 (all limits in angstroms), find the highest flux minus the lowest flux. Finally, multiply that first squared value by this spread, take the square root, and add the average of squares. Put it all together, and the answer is 94.5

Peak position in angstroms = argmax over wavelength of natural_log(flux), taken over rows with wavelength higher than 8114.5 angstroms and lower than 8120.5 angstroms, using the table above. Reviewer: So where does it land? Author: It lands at 8115.0 angstroms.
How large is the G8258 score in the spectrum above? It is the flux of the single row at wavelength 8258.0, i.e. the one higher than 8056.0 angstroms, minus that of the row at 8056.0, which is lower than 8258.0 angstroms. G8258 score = -0.2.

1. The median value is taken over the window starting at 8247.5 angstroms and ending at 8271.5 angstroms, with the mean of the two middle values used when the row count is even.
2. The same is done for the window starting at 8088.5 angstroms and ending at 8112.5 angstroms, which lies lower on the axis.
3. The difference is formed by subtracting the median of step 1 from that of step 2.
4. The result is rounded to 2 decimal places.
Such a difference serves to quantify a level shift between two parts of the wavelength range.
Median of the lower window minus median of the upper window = 0.33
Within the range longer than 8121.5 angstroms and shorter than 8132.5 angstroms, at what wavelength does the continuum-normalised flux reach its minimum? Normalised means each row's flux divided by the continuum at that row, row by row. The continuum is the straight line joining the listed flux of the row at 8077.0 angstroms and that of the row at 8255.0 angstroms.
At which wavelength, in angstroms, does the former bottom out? 8122.0 angstroms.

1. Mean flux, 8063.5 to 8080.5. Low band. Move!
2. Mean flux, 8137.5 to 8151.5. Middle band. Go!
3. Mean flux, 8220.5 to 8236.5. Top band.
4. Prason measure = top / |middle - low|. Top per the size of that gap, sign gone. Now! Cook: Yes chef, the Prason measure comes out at 56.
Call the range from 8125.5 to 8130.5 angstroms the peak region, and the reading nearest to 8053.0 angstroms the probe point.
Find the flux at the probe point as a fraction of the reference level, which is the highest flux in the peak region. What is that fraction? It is 0.98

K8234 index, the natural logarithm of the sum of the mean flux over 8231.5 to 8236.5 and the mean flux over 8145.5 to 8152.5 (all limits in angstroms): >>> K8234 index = 2.98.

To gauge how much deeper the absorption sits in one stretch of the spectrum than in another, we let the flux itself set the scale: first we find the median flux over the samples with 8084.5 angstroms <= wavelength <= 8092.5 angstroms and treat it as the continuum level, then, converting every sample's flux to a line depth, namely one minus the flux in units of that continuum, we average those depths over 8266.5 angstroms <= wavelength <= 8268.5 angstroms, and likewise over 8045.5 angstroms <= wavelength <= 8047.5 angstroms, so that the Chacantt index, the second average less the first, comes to -0.011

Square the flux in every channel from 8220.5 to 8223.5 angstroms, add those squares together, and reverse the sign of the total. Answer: -281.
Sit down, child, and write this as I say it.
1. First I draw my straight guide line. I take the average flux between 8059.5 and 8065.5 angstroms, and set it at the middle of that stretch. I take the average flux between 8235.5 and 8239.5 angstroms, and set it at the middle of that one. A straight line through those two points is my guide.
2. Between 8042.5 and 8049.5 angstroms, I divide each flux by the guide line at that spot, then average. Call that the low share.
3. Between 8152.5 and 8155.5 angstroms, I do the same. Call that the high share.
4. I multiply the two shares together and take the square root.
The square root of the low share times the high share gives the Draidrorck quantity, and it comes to 0.986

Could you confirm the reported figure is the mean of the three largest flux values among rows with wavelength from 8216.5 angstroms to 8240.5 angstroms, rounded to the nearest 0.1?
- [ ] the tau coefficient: 9.9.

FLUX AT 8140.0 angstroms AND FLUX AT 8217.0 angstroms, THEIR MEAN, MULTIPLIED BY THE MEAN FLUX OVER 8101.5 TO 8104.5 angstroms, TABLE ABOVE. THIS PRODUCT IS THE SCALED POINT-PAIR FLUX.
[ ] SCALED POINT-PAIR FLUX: 98.5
